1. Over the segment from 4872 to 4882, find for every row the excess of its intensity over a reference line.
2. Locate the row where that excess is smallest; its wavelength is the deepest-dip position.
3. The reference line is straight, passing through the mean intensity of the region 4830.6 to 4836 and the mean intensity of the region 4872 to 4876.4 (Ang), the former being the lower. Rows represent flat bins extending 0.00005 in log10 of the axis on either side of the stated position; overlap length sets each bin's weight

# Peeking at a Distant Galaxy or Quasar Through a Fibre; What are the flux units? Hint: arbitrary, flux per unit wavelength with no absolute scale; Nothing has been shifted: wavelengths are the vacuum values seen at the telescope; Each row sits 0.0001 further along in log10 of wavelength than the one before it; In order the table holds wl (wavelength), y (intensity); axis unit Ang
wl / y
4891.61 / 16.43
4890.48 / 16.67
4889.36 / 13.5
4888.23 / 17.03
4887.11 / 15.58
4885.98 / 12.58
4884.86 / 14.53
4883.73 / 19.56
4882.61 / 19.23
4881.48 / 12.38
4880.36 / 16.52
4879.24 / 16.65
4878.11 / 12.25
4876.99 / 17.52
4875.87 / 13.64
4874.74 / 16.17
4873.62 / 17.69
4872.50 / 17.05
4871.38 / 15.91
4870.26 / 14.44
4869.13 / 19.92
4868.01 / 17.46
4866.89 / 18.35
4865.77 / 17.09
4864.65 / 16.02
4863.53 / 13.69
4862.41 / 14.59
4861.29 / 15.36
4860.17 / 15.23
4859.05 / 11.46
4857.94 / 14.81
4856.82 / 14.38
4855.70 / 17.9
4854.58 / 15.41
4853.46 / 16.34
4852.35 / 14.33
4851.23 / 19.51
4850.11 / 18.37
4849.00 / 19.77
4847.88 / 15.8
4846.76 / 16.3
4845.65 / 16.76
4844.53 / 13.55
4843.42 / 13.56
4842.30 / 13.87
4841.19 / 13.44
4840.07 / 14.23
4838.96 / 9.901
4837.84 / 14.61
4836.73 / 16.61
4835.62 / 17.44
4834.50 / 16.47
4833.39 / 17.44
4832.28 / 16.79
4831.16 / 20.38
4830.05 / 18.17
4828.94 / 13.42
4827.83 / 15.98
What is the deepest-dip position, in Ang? 4878.11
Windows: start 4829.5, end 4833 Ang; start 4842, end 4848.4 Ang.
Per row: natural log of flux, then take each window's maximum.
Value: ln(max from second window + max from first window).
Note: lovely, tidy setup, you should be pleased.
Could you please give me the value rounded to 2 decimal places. 1.76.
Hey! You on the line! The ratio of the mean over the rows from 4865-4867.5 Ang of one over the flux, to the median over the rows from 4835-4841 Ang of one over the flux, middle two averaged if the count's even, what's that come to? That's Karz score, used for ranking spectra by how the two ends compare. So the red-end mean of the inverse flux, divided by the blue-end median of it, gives 0.83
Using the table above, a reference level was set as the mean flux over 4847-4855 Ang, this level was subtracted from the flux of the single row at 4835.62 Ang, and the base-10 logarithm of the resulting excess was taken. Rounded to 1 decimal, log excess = -0.4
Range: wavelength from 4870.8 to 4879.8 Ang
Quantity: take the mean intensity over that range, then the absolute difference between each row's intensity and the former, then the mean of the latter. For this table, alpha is 1.46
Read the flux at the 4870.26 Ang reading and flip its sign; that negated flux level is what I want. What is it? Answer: -14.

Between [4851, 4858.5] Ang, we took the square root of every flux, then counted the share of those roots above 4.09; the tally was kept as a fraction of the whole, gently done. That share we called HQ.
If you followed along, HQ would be 0.3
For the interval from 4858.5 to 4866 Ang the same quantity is 0.1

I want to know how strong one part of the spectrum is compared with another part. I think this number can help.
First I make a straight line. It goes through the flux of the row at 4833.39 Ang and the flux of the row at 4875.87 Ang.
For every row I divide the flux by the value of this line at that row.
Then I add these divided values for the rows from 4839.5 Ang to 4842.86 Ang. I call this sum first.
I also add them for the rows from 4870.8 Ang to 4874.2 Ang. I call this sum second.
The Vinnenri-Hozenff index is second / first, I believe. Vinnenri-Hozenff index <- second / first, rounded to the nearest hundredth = 1.46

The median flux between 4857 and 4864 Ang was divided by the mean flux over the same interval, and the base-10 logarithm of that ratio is 0.015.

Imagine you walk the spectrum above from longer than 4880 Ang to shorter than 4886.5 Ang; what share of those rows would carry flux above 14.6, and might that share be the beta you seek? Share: 0.50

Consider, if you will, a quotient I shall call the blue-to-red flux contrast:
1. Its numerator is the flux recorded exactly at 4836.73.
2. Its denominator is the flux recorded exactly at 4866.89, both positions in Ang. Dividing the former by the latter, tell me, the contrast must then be 0.91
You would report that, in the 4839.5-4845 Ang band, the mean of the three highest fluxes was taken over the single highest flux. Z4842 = 0.98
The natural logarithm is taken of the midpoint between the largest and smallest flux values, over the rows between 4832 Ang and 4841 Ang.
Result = 2.62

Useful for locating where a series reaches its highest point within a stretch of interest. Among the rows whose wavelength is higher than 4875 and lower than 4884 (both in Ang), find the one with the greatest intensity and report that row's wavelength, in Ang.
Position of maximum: 4883.73 Ang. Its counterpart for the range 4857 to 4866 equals 4865.77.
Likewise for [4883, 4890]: 4883.73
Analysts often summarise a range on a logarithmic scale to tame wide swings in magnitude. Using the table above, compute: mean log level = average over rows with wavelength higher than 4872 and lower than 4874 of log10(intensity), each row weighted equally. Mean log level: 1.24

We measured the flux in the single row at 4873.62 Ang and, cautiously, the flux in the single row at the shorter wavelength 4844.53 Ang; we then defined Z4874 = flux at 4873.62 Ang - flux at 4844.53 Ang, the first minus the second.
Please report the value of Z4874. 4.1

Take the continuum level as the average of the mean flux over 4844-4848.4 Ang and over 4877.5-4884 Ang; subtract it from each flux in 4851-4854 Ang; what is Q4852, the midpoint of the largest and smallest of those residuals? 1.1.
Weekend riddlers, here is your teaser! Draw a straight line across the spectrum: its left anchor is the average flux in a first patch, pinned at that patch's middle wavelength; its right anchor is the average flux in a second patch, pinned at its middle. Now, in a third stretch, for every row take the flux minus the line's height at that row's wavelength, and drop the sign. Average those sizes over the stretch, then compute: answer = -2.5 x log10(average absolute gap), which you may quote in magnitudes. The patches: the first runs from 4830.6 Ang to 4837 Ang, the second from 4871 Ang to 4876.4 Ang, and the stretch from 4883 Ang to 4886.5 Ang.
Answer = -1.1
